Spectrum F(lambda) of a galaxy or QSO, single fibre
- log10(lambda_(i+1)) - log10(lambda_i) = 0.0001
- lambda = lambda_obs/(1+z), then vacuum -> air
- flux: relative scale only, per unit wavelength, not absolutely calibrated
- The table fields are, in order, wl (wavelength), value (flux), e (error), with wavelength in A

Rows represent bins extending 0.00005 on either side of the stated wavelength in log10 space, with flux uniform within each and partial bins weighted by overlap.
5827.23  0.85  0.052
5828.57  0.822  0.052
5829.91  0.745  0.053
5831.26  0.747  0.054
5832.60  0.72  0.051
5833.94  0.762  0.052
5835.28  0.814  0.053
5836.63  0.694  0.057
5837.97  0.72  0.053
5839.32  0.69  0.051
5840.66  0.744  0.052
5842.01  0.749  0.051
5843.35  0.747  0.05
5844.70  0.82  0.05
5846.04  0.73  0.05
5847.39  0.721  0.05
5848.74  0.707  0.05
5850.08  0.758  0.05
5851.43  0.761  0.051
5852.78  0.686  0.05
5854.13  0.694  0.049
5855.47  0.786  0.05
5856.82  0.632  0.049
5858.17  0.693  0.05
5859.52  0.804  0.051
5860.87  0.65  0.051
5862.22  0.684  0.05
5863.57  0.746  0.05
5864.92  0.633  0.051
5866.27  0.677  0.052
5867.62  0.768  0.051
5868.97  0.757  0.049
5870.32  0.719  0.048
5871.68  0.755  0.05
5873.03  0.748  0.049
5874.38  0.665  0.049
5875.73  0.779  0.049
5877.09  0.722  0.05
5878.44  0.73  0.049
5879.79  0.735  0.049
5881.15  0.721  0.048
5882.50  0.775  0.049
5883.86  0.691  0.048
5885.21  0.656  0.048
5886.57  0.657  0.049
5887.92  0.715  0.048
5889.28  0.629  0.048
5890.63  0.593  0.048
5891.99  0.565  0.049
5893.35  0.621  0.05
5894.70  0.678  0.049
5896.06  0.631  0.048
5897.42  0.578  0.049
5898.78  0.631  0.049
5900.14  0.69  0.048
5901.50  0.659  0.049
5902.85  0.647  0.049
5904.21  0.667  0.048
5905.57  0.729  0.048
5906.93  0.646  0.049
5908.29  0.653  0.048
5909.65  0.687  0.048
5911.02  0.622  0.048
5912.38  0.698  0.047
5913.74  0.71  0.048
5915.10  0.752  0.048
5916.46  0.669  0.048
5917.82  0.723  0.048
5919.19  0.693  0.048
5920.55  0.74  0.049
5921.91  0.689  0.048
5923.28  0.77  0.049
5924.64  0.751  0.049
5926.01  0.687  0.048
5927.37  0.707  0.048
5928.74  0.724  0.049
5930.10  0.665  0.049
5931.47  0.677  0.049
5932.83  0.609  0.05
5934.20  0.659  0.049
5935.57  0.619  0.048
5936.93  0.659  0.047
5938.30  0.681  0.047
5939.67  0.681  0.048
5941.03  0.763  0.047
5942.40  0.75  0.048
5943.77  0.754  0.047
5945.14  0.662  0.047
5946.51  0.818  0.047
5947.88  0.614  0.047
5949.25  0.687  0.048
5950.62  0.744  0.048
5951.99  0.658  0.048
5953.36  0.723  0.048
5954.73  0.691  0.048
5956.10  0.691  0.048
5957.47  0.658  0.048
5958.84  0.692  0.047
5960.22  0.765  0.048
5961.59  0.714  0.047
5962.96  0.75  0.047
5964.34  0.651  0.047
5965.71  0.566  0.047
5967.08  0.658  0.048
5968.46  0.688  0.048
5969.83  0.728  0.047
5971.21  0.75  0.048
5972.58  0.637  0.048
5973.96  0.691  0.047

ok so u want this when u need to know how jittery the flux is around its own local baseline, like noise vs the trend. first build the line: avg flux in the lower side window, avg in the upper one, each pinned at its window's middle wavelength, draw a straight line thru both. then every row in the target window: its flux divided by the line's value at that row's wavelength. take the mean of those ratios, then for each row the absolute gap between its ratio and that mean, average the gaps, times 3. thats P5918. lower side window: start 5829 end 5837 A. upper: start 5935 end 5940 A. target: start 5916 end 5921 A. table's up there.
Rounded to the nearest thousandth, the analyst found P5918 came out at 0.115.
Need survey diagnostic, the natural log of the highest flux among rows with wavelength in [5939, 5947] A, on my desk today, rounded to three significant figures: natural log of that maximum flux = -0.201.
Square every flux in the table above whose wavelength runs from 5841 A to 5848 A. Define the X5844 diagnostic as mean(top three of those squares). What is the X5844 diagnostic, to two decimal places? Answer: 0.60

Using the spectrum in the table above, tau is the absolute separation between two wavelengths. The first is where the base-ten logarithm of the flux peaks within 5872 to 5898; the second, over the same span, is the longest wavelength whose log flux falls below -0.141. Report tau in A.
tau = 21.7 A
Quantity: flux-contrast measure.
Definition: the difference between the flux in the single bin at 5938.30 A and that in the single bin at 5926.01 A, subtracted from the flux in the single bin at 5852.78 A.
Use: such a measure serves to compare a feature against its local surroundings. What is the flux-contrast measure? 0.69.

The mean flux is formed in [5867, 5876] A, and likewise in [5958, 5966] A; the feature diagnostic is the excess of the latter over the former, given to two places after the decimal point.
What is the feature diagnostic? -0.05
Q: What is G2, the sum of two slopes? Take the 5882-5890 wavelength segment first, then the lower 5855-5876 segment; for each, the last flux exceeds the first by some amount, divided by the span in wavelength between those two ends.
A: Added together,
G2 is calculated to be -0.022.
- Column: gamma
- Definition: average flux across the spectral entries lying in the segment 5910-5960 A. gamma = 0.697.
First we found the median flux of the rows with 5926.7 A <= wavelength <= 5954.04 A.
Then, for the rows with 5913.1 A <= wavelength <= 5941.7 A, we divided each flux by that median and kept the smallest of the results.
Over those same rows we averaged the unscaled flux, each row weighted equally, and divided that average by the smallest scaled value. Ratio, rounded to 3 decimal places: 0.779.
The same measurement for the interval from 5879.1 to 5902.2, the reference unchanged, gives 0.796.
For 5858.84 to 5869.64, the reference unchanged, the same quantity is 0.769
